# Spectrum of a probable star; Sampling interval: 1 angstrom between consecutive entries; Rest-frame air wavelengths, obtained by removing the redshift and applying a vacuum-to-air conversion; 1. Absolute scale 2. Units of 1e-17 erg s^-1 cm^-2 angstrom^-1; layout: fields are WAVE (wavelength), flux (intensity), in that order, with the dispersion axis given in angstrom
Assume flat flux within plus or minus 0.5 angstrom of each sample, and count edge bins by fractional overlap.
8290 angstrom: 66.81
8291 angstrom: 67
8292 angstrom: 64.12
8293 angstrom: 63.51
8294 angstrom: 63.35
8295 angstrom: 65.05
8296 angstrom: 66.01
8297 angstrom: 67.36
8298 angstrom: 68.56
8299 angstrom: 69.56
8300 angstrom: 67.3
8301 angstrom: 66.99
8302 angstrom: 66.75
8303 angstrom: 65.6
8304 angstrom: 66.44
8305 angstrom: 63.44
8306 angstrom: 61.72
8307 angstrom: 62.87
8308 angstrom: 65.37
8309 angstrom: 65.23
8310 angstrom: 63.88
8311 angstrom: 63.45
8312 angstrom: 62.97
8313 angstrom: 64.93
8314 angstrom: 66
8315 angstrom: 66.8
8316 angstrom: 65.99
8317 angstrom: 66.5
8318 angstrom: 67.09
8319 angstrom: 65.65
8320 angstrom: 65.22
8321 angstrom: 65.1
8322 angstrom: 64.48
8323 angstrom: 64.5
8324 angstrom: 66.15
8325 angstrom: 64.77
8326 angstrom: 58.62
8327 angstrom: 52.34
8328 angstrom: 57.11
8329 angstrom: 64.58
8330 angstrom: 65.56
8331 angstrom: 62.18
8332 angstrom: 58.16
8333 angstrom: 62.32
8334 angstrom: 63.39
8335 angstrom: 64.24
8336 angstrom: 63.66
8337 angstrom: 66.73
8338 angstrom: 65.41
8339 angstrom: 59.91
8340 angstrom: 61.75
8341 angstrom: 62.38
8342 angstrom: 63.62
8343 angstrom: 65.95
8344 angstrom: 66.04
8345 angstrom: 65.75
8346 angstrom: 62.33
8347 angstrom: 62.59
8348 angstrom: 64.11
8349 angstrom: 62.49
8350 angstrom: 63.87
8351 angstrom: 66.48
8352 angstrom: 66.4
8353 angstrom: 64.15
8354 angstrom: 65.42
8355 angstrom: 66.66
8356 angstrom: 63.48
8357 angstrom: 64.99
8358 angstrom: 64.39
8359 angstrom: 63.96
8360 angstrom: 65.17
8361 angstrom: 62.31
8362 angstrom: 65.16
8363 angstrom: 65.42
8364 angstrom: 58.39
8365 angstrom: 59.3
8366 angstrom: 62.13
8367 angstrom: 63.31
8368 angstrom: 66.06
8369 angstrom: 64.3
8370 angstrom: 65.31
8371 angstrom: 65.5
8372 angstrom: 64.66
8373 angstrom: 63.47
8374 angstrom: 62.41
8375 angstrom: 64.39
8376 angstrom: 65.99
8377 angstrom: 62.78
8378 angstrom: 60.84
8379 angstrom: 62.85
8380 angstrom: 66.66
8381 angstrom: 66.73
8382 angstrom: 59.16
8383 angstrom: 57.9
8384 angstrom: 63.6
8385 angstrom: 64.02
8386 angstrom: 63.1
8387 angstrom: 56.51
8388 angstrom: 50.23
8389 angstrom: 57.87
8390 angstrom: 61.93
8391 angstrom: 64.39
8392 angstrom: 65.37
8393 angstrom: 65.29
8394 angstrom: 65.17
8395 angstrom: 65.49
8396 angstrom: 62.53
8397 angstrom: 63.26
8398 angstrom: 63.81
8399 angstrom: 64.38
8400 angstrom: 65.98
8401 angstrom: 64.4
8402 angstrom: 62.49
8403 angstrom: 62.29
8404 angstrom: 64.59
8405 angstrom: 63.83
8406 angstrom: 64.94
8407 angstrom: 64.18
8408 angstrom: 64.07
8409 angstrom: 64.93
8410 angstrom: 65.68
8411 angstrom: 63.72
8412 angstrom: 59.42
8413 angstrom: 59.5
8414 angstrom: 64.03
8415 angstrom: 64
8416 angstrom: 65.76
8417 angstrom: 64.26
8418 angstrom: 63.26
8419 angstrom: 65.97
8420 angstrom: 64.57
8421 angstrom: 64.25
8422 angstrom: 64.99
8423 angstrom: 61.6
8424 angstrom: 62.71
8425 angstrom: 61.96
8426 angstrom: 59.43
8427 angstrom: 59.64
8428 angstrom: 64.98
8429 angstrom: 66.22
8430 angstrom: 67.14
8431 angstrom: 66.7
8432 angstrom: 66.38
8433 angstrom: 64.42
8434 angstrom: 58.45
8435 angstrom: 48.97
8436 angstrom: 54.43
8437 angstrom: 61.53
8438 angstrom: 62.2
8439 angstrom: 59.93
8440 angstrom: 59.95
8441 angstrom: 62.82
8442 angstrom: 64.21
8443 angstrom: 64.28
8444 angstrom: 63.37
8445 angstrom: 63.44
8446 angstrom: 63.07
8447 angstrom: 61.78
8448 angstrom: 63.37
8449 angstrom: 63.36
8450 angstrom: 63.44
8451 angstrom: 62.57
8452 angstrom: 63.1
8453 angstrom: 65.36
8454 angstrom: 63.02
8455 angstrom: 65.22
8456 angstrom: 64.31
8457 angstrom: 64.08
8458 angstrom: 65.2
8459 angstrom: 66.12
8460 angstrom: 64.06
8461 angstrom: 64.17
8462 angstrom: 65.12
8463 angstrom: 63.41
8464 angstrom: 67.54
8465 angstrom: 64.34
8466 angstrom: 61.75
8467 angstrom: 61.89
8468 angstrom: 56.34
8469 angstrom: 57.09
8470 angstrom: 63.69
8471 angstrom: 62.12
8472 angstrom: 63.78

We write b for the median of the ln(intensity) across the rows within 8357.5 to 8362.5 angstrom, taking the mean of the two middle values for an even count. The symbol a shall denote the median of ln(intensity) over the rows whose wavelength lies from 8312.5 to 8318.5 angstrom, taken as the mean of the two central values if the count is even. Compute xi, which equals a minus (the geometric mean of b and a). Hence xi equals 0.014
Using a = 4.193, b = 4.16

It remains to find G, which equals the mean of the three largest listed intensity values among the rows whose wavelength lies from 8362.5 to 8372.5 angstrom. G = 65.7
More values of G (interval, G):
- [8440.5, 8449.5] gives 64.0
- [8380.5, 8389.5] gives 64.8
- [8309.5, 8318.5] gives 66.8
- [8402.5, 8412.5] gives 65.2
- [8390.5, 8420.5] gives 65.9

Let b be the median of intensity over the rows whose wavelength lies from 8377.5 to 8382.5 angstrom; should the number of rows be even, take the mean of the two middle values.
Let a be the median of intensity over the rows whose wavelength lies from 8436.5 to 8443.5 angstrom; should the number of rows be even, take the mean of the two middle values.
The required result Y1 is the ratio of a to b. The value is 0.990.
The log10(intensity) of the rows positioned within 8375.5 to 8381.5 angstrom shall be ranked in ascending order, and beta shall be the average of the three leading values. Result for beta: 1.79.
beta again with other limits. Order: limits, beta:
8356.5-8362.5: 1.80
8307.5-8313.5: 1.80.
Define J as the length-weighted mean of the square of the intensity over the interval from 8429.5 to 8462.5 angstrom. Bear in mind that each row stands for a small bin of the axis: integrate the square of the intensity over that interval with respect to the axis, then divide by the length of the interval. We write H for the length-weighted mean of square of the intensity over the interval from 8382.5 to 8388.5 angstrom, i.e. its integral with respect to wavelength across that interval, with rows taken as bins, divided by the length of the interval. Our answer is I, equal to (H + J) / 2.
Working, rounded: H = 3532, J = 3968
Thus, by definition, 3750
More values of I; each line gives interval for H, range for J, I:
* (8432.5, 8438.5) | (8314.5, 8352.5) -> 3748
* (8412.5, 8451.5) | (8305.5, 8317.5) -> 4058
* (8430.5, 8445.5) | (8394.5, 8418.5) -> 3931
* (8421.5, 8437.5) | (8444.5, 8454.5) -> 3925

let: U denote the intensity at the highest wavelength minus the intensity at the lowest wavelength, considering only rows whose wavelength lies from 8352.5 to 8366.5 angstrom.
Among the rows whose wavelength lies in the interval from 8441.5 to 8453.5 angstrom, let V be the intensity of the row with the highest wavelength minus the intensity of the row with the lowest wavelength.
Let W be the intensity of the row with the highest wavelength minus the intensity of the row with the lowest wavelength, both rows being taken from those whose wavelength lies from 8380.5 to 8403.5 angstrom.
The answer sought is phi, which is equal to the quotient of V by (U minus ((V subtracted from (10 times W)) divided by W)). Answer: -0.1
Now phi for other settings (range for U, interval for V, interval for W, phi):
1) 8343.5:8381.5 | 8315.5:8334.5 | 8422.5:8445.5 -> 0.2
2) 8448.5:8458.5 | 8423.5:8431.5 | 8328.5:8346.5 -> -0.4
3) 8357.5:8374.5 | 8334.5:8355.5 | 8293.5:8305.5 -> 0.2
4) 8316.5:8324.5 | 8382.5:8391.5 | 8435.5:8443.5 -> -0.7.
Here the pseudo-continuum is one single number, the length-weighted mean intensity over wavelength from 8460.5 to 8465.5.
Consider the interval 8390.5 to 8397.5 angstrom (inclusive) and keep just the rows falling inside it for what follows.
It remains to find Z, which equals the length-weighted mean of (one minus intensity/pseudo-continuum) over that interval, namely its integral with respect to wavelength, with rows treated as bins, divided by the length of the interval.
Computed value 0.006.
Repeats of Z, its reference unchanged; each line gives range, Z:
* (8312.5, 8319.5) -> -0.019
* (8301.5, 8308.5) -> 0.005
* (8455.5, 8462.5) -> 0.003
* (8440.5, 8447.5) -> 0.025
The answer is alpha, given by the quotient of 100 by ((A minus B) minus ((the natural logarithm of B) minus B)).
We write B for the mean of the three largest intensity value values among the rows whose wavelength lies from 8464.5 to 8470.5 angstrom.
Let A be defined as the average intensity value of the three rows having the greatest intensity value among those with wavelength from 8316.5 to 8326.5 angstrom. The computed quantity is 1.602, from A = 66.6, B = 63.3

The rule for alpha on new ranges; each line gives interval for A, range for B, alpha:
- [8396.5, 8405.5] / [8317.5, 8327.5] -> 1.645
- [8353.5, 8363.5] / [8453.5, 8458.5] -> 1.622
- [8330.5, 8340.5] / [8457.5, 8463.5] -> 1.632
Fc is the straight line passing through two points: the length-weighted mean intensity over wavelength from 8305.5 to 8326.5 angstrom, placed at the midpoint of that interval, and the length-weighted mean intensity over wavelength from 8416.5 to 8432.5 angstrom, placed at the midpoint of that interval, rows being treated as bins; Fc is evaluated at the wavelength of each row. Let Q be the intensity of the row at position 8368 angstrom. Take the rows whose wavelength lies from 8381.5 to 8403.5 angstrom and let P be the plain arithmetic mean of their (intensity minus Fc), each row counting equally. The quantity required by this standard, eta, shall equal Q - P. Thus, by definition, 68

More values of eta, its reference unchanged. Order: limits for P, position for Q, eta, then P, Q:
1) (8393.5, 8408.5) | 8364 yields 58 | 0.0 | 58.39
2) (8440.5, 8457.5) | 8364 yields 59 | -0.3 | 58.39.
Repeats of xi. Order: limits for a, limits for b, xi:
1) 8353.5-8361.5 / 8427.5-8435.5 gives -0.007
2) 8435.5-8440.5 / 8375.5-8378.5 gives -0.023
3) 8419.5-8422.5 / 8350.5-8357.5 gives -0.007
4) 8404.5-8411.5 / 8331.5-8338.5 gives 0.004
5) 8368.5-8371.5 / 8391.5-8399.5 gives 0.004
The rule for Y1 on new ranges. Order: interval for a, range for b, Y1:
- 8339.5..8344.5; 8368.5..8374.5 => 0.987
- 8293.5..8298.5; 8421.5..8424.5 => 1.053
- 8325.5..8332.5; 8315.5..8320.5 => 0.888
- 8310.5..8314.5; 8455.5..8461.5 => 0.999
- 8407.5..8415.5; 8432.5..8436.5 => 1.134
